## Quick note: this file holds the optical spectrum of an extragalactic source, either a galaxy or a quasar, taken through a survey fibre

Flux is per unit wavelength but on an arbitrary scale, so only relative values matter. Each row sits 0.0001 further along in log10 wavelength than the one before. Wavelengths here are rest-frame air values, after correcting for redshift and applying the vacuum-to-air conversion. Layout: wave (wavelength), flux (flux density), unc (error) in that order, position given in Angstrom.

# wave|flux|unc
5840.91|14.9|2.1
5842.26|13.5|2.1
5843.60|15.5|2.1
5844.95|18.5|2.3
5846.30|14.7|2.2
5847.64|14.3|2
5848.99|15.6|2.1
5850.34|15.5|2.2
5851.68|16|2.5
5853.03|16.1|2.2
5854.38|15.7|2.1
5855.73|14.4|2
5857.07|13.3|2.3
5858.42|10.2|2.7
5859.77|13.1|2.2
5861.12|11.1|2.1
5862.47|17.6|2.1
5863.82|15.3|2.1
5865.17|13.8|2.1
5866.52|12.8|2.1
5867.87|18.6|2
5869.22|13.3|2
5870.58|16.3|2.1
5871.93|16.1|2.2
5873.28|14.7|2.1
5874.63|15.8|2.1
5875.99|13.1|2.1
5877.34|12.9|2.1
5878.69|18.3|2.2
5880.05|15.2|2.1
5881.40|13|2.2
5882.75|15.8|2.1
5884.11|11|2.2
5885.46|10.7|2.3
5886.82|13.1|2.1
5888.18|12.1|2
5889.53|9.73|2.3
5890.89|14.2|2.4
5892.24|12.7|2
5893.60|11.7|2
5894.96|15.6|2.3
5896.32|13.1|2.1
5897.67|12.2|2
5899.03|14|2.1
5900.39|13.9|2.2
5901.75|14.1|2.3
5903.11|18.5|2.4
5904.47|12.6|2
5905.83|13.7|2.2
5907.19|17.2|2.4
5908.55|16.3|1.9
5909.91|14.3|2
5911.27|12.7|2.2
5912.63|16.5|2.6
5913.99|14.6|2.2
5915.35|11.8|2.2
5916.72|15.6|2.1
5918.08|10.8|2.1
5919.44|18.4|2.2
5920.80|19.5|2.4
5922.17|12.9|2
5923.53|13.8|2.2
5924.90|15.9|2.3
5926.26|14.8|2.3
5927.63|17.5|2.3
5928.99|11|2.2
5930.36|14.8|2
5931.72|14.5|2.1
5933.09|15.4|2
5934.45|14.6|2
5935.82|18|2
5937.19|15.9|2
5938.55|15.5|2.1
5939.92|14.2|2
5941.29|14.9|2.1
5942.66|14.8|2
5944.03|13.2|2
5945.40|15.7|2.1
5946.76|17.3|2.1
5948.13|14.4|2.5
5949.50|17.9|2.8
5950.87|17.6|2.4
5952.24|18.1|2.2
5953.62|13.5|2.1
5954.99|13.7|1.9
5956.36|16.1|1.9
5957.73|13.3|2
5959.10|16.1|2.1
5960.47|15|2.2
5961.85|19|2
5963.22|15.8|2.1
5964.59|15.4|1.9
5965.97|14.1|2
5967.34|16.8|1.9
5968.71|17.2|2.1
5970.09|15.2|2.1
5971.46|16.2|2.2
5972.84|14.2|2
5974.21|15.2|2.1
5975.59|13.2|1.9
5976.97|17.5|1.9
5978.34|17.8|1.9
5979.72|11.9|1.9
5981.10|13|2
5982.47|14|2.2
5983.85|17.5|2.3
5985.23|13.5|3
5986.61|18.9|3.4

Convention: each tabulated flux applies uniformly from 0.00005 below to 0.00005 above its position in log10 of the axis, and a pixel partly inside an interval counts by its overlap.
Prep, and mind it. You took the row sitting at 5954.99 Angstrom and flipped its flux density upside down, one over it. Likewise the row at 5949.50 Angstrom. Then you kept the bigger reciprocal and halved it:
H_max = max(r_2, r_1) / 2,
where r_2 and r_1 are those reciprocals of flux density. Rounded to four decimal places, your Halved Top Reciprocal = 0.0365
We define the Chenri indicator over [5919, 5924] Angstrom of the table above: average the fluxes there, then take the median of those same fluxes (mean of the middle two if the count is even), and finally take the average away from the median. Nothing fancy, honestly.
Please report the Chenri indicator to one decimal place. 0.0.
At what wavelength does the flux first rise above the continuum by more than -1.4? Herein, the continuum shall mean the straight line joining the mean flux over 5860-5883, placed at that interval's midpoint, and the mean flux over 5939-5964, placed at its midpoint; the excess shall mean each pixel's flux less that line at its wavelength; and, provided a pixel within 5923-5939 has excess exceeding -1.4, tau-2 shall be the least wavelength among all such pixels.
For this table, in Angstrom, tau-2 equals 5924.90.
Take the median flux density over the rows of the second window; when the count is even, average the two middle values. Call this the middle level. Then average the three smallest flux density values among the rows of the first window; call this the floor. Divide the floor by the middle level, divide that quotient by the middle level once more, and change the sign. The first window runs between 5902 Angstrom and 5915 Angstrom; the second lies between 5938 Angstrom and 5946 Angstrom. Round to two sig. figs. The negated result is -0.059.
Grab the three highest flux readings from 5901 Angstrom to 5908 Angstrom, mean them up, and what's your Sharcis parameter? 16.6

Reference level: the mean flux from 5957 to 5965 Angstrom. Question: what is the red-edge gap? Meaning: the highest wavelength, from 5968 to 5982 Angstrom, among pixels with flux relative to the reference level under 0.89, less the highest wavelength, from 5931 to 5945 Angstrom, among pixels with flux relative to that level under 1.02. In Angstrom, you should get 37.1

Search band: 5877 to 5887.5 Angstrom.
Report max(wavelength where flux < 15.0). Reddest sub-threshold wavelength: 5886.82 Angstrom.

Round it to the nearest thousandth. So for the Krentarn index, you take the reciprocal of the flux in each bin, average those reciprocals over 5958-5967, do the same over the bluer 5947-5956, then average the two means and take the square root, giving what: 0.252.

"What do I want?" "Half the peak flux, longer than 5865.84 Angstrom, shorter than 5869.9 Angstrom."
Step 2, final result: 9.30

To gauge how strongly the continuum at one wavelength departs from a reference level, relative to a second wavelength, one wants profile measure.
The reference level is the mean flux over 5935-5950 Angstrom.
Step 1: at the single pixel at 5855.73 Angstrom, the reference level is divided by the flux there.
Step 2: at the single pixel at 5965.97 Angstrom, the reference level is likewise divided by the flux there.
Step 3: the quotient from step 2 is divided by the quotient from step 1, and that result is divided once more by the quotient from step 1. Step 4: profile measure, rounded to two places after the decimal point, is 0.94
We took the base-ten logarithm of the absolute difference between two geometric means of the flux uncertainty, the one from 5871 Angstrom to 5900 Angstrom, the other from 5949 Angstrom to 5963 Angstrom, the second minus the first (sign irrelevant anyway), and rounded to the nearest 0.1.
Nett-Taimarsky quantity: -2.2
